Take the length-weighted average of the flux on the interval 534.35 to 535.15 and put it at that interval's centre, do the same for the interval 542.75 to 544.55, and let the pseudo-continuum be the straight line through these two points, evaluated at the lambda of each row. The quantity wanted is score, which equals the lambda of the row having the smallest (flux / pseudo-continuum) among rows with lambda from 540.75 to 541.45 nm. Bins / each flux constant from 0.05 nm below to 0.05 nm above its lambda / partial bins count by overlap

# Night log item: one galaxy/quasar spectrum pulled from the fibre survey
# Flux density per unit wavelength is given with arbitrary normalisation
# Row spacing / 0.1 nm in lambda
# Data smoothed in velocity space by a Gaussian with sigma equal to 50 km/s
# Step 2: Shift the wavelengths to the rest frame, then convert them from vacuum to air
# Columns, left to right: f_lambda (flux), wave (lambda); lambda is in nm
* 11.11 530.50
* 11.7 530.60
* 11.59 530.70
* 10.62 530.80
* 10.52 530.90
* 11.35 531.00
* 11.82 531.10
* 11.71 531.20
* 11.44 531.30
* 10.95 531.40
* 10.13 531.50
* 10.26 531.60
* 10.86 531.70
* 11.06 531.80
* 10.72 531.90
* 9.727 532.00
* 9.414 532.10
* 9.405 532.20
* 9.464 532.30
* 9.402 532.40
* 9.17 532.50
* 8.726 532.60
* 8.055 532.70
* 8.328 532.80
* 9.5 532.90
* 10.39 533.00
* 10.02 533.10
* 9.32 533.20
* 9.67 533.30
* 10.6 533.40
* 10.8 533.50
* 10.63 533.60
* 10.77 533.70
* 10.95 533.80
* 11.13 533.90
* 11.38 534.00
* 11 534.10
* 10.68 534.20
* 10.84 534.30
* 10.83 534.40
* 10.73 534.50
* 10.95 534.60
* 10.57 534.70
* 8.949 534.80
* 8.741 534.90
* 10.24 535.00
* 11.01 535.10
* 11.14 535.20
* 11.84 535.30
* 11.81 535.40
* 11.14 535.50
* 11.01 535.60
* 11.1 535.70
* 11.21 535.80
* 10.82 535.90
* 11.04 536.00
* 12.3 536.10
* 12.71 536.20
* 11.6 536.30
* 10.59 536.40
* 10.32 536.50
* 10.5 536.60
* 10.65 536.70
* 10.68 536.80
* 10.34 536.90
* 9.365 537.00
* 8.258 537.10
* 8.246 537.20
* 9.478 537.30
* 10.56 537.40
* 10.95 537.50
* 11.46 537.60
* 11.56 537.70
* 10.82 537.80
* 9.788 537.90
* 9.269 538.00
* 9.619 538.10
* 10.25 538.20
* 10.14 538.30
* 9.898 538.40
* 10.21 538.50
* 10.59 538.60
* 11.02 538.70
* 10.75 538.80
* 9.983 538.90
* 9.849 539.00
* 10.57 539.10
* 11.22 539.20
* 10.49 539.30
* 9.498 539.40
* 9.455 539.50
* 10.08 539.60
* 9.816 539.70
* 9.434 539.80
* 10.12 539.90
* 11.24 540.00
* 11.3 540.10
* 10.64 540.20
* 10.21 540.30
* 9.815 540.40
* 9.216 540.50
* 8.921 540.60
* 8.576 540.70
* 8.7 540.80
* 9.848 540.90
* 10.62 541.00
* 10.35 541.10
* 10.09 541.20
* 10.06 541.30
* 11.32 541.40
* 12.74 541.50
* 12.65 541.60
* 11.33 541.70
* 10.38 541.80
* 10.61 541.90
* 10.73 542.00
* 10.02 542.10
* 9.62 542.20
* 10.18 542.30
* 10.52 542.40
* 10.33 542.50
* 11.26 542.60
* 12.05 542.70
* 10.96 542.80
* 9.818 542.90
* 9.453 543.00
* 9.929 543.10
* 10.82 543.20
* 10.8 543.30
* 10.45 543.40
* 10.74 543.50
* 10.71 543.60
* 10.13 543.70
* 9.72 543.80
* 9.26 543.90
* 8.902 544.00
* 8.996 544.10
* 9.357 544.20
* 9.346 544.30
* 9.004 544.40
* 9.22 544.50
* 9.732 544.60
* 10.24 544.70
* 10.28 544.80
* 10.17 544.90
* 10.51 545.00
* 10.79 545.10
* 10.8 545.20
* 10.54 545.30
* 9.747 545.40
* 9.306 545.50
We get 540.80 nm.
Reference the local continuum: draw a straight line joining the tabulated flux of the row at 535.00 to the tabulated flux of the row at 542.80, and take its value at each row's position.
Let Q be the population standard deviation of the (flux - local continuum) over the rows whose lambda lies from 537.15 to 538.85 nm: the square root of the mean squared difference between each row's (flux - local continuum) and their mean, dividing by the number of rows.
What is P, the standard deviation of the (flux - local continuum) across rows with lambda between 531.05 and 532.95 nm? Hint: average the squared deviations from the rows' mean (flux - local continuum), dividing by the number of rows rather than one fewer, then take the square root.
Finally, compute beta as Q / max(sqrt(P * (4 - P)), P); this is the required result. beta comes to 0.449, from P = 1.13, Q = 0.81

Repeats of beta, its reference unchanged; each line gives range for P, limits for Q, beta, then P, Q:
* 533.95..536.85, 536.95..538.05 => 0.701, 0.77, 1.11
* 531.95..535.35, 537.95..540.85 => 0.448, 0.89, 0.74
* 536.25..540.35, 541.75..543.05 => 0.428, 0.77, 0.68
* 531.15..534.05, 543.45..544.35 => 0.398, 0.94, 0.67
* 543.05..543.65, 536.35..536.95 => 0.134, 0.31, 0.14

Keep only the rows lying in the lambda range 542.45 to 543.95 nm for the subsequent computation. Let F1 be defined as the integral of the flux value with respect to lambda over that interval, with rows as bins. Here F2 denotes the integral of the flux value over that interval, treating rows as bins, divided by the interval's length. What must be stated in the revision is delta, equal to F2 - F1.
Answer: -5.21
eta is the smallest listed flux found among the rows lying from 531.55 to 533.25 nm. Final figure 8.055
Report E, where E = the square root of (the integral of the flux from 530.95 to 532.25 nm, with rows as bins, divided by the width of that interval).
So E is 3.27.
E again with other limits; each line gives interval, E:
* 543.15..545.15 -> 3.16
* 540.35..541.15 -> 3.08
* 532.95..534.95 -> 3.23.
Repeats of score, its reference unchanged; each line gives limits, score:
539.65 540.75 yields 540.70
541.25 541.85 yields 541.30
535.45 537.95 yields 537.20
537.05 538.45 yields 537.20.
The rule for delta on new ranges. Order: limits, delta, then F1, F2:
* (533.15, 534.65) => -5.34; 16.0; 10.7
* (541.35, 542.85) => -5.49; 16.5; 11.0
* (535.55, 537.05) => -5.47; 16.4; 10.9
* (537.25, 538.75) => -5.19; 15.6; 10.4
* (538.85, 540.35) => -5.13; 15.4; 10.3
